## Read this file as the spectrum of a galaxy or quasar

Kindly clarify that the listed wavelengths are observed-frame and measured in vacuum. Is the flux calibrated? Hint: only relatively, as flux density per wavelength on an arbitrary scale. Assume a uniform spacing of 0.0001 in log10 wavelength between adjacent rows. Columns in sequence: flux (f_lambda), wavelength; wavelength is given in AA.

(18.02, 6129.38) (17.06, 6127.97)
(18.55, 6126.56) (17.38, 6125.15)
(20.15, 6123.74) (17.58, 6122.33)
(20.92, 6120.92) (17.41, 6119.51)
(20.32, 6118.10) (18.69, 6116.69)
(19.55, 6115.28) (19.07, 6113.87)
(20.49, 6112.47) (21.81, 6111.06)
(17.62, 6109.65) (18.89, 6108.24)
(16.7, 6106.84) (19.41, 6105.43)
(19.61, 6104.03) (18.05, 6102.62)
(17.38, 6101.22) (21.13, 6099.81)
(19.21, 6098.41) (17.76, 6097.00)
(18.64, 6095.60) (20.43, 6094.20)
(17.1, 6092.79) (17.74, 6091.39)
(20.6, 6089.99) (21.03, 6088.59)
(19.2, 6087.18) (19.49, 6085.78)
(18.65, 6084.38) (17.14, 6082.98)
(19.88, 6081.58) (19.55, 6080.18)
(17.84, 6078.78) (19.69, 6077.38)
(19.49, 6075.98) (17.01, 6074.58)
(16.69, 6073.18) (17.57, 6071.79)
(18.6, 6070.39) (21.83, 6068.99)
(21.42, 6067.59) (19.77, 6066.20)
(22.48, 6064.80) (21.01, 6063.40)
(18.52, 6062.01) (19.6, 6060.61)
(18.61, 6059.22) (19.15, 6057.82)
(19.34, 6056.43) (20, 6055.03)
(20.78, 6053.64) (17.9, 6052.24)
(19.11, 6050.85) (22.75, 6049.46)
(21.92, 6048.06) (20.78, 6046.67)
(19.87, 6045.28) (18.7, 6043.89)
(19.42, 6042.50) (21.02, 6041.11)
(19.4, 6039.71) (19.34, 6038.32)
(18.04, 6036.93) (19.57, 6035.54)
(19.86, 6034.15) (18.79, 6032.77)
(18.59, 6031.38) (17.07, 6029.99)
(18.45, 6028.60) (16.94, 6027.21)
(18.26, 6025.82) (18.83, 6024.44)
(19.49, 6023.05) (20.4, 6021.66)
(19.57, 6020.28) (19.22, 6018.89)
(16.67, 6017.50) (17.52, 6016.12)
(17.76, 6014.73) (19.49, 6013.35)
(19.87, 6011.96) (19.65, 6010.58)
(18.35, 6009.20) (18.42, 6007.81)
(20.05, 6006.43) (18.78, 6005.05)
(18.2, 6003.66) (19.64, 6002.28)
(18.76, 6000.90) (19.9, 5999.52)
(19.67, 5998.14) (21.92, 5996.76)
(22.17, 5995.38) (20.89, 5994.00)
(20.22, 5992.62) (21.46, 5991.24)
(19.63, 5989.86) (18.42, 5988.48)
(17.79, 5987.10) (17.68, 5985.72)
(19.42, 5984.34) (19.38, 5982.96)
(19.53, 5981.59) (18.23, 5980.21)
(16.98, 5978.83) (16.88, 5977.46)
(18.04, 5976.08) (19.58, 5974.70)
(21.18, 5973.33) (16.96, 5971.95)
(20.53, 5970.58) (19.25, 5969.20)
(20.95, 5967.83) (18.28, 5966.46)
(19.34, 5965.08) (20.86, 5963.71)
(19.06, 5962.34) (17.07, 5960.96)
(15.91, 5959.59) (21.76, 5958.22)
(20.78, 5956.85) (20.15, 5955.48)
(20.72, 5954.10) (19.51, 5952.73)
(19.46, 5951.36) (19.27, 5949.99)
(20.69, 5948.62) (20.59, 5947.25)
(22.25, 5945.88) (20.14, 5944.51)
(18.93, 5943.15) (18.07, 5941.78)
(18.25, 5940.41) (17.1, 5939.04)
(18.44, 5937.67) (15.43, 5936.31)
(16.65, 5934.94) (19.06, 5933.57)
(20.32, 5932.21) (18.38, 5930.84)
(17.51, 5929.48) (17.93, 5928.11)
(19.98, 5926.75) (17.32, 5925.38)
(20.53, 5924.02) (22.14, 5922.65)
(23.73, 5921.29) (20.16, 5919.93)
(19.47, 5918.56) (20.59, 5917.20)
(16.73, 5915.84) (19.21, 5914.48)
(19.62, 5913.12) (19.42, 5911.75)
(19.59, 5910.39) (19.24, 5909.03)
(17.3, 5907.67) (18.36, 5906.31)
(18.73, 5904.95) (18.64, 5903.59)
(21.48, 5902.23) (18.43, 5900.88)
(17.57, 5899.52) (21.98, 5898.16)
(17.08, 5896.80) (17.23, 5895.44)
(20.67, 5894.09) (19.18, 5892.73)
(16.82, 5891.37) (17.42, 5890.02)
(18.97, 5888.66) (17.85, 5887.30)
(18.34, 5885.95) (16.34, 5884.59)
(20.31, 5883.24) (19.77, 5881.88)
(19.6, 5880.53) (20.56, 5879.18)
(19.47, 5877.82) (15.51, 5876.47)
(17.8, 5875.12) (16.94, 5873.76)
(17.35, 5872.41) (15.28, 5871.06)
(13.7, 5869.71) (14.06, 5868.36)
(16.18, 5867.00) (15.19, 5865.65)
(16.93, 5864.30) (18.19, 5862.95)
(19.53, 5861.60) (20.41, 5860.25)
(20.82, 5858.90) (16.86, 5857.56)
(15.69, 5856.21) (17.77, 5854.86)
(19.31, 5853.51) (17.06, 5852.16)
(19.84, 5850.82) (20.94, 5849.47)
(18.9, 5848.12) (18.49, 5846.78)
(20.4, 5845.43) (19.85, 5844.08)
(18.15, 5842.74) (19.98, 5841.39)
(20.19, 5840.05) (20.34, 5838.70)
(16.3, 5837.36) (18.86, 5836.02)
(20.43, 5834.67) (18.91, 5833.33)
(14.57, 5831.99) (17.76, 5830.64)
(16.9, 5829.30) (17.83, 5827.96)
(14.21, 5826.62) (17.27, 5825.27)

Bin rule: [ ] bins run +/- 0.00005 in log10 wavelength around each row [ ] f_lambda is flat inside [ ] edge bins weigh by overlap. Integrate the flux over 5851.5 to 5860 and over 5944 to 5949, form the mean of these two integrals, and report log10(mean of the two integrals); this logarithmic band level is 2.11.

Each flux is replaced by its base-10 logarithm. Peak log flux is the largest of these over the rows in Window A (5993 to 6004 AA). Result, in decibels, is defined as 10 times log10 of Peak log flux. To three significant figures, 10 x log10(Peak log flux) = 1.29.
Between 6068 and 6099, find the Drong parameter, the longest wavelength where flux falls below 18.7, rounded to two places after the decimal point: 6097.00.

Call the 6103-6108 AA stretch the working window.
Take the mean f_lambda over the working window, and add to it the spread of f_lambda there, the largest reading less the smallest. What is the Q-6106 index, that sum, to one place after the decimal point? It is 21.5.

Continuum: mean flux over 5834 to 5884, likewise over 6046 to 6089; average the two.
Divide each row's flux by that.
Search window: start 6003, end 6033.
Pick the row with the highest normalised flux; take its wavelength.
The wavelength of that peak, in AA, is 6021.66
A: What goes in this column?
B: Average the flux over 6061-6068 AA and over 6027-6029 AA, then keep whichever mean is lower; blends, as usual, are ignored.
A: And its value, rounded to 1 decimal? 17.7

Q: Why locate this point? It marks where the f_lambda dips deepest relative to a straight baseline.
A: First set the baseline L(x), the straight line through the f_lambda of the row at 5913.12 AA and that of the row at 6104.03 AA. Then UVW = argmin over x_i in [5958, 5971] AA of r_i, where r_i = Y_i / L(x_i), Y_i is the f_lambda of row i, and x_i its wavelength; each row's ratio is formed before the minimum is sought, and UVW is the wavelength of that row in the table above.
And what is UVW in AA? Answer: 5959.59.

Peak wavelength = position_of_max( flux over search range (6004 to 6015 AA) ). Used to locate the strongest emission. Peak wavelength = 6006.43 AA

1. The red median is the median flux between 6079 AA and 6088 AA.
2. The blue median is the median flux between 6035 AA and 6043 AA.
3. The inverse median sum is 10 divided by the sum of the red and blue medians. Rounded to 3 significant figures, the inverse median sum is 0.258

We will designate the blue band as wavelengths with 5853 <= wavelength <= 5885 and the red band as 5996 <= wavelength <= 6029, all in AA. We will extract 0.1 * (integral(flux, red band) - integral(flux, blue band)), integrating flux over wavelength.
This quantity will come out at 6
